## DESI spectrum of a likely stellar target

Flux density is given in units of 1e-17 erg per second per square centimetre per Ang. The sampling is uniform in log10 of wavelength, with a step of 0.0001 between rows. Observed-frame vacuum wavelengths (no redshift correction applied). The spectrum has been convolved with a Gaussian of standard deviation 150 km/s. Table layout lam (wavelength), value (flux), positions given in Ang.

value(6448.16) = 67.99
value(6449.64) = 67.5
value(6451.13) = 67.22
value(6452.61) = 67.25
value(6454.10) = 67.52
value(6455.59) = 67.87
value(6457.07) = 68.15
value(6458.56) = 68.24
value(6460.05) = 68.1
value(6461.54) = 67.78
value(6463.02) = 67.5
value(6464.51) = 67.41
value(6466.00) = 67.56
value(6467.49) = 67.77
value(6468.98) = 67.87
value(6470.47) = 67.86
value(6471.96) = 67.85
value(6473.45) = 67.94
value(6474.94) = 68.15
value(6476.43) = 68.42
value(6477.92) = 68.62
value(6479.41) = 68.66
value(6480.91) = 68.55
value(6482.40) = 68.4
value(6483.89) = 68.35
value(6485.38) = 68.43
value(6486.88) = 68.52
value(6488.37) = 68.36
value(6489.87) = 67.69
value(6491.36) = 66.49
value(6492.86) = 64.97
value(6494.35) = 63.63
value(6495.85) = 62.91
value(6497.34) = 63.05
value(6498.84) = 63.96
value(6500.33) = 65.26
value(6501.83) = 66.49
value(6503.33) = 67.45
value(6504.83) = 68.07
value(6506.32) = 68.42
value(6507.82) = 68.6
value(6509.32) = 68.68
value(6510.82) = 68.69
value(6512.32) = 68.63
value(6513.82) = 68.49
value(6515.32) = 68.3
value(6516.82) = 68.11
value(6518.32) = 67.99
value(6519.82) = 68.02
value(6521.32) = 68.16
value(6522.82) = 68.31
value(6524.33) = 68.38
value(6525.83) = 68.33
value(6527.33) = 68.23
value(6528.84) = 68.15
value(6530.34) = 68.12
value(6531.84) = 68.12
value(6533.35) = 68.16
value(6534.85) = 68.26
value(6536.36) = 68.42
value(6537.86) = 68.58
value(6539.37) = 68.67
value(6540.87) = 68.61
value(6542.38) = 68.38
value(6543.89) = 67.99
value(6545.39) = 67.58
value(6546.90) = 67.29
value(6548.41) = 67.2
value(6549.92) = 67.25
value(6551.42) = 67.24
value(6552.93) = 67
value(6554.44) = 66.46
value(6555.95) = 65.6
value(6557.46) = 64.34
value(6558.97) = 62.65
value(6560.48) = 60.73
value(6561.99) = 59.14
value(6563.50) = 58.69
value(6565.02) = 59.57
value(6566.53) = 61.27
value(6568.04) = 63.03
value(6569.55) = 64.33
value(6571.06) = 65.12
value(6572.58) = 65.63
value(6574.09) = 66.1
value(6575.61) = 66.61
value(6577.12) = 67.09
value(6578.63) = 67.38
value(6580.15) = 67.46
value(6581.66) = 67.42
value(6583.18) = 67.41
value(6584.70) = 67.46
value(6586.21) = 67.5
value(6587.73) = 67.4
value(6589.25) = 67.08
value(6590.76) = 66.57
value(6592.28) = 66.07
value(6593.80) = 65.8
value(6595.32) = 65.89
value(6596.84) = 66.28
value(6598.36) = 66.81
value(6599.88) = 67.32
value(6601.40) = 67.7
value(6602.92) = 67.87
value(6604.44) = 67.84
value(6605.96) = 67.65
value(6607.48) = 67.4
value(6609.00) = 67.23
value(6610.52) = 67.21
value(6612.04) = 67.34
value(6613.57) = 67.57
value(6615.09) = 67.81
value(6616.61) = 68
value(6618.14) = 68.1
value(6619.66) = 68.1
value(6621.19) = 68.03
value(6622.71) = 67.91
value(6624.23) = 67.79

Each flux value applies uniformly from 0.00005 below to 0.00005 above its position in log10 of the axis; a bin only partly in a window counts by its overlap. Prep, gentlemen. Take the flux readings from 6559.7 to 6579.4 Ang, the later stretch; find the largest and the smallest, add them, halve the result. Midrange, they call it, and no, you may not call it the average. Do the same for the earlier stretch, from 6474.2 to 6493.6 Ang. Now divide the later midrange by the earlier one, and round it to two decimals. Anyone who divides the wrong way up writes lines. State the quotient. 0.94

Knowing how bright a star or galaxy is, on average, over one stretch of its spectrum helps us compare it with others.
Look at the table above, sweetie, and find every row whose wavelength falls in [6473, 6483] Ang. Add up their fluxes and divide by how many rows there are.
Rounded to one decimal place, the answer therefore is 68.4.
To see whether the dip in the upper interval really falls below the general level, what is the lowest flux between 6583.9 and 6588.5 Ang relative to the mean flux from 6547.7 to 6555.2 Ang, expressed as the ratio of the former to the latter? 1.01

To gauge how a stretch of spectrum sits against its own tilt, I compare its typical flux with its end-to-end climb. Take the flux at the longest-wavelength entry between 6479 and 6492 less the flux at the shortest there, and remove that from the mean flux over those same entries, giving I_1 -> 70.3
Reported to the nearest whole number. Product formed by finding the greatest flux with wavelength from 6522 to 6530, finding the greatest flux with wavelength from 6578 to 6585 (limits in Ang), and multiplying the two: 4613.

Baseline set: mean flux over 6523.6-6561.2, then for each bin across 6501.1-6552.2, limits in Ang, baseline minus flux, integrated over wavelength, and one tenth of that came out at -4.6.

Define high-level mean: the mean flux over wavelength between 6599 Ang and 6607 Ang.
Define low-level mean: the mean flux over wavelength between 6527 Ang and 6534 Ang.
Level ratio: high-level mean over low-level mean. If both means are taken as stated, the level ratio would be 0.99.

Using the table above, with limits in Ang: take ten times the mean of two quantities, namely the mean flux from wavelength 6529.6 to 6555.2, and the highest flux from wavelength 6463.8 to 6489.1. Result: 683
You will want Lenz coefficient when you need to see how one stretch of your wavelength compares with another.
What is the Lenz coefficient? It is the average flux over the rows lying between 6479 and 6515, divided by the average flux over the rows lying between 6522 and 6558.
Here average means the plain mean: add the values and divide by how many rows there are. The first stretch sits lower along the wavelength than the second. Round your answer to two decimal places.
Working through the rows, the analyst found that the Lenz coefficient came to 0.99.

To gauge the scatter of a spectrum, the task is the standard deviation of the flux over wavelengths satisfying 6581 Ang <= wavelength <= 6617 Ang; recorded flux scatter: 0.6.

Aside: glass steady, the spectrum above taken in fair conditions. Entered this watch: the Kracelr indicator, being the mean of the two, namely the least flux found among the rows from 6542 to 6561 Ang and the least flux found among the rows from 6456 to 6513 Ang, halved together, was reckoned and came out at 61.8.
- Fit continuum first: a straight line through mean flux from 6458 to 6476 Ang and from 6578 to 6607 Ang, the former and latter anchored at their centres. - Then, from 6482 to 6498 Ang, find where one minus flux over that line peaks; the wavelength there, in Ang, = 6495.85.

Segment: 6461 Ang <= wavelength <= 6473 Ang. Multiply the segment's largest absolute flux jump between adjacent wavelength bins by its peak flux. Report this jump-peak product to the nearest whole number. 19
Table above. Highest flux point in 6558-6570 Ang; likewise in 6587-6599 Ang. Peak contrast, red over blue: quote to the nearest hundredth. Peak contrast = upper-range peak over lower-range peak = 1.05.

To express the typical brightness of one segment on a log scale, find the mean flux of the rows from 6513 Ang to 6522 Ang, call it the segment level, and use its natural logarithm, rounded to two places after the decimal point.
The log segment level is 4.22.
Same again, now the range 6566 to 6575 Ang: 4.16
